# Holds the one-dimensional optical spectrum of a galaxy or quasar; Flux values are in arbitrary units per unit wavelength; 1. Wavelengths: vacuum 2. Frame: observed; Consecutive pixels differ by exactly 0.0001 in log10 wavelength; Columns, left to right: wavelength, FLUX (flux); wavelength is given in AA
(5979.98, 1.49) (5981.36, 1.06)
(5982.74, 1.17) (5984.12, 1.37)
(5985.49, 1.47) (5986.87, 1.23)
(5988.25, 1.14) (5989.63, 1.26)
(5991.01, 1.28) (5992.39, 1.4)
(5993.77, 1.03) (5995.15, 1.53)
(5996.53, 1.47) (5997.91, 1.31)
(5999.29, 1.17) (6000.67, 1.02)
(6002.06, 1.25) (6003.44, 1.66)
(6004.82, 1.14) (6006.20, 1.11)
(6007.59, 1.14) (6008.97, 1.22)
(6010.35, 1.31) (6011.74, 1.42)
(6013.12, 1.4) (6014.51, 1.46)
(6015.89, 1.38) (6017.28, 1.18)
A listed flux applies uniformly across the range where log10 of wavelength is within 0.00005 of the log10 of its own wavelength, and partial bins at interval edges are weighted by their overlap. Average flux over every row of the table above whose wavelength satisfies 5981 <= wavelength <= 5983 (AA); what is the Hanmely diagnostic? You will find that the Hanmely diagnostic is 1.11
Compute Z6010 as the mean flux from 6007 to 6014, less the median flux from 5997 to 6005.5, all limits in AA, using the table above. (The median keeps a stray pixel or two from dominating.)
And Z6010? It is 0.09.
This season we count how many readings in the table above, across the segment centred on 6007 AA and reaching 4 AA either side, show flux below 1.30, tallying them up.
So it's 4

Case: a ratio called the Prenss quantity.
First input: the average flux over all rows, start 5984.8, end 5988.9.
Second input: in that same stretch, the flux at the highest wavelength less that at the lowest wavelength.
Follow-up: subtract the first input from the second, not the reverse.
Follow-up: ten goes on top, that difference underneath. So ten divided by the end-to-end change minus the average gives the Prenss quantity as -6.2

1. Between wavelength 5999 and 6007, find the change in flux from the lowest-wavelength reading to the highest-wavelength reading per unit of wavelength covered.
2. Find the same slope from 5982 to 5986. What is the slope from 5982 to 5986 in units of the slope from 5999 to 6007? -12.6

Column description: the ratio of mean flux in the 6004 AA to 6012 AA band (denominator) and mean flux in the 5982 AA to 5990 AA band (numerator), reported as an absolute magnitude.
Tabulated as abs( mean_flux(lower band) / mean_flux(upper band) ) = 1.04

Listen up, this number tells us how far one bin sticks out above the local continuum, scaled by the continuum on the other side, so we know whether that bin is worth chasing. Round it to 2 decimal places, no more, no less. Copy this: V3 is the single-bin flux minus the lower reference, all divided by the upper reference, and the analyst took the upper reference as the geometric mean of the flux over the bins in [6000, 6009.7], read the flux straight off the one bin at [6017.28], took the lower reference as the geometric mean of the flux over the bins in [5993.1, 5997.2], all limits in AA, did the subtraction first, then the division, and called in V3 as -0.12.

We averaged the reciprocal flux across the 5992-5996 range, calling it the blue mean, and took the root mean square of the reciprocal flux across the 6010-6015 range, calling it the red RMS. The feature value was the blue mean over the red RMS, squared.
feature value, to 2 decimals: 1.18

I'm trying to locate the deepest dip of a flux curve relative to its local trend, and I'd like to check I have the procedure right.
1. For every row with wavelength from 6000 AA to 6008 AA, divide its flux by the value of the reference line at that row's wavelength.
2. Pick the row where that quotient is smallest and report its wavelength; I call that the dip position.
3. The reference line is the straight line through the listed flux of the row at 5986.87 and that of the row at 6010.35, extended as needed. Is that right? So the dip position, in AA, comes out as 6000.67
